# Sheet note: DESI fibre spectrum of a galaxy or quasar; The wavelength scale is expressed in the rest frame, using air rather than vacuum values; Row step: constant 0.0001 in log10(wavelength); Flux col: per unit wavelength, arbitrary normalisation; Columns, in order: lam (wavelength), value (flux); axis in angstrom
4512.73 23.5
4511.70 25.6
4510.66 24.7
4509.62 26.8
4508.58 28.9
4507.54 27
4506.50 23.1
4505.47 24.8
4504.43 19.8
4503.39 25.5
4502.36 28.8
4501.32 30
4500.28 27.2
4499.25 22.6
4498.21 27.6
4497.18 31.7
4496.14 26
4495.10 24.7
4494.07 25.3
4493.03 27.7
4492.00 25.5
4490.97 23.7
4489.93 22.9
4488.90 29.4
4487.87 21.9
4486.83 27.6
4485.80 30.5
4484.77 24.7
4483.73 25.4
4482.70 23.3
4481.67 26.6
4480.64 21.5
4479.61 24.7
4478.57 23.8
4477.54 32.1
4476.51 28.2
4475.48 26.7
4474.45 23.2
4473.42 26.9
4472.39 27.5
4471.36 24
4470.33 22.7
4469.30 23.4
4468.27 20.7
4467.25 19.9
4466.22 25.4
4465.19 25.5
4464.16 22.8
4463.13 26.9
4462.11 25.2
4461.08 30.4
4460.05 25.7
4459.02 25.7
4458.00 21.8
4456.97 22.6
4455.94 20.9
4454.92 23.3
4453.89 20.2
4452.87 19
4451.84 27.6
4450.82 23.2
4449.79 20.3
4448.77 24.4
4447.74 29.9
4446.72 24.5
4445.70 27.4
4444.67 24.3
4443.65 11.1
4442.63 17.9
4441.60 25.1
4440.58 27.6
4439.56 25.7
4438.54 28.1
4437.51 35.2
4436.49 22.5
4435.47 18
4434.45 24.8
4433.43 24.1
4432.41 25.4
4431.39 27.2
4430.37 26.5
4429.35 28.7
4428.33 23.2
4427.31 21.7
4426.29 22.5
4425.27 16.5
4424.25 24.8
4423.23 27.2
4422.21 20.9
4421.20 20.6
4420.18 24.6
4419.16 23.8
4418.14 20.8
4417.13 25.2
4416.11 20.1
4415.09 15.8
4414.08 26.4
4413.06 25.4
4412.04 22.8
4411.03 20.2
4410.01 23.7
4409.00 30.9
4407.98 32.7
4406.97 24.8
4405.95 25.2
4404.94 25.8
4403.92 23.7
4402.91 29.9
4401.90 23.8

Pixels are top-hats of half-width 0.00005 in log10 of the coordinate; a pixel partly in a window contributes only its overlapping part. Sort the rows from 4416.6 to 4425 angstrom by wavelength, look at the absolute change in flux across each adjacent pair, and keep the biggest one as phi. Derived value 6.3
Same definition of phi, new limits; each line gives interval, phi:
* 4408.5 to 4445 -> 13.2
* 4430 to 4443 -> 12.7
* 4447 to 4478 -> 8.6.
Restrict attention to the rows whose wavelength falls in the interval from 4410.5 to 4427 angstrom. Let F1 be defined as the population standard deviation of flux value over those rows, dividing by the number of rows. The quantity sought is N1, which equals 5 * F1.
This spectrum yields 16.1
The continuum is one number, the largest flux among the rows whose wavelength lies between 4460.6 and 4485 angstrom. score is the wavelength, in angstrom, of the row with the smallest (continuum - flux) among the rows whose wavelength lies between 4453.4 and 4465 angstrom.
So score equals 4461.08 angstrom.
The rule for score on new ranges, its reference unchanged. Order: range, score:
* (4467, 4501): 4477.54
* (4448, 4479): 4477.54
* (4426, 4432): 4429.35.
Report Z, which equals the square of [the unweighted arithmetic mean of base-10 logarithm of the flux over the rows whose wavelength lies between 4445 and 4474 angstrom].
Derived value 1.91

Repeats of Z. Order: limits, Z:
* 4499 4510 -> 1.99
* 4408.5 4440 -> 1.89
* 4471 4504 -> 2.00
